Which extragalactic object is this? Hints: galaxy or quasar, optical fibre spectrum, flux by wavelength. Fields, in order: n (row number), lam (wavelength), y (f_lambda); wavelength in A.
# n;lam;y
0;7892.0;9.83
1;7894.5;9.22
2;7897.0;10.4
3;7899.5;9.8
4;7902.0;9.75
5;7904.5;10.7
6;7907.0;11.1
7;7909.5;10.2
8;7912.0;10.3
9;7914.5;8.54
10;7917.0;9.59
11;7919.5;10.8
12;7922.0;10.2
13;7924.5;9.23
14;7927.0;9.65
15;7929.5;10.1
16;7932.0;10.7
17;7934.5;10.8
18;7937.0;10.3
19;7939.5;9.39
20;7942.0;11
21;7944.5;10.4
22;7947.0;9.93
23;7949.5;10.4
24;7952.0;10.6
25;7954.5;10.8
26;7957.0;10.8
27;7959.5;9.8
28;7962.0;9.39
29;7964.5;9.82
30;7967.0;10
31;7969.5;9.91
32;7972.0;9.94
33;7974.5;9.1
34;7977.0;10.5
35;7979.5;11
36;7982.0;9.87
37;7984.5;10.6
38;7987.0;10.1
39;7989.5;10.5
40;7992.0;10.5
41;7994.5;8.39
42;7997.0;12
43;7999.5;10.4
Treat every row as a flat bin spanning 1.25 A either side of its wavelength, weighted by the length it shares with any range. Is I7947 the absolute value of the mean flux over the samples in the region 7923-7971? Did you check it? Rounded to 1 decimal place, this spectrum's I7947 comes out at 10.2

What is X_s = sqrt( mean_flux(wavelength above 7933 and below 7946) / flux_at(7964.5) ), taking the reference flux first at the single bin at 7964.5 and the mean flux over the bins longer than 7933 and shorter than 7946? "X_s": 1.03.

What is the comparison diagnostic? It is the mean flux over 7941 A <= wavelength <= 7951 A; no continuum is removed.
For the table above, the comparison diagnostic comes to 10.4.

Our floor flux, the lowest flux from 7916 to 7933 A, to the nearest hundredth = 9.23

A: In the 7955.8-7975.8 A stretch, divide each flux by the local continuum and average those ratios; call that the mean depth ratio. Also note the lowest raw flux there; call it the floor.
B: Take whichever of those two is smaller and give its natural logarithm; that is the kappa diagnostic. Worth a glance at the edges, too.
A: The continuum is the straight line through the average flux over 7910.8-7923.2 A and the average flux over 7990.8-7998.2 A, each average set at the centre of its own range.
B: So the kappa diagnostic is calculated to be -0.03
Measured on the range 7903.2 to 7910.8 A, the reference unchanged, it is 0.08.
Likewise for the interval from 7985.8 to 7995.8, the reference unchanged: -0.04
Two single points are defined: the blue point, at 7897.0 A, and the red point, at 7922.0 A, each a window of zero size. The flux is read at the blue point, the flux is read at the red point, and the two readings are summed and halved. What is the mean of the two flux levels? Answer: 10.3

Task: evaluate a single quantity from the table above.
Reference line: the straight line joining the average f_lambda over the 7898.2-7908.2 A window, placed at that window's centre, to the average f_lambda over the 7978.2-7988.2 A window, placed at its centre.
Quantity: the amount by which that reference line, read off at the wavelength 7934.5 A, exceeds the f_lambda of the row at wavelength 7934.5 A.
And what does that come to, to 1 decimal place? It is -0.4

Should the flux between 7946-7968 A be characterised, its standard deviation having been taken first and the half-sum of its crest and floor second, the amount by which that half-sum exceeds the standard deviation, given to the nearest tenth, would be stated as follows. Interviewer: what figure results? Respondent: 9.6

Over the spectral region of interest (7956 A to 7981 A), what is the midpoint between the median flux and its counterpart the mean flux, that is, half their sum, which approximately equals 10.0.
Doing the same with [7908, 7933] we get 10.0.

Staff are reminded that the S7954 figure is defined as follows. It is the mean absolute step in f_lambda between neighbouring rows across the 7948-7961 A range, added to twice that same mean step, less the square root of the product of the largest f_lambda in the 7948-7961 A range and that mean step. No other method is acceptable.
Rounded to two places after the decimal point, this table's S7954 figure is -0.89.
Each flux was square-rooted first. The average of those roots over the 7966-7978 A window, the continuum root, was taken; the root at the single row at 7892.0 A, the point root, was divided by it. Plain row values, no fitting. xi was 1.00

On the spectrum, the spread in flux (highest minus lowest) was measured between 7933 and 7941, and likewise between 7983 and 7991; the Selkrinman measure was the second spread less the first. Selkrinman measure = -0.91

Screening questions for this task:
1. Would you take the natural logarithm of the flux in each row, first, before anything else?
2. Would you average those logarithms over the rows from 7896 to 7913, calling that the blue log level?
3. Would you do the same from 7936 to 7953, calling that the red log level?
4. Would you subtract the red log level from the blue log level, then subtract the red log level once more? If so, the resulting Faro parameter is -2.33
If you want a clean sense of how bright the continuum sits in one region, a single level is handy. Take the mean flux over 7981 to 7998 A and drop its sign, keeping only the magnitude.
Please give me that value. 10.3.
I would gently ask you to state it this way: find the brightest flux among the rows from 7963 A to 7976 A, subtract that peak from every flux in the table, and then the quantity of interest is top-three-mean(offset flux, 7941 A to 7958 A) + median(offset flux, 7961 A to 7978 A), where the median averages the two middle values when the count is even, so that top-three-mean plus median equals 0.78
